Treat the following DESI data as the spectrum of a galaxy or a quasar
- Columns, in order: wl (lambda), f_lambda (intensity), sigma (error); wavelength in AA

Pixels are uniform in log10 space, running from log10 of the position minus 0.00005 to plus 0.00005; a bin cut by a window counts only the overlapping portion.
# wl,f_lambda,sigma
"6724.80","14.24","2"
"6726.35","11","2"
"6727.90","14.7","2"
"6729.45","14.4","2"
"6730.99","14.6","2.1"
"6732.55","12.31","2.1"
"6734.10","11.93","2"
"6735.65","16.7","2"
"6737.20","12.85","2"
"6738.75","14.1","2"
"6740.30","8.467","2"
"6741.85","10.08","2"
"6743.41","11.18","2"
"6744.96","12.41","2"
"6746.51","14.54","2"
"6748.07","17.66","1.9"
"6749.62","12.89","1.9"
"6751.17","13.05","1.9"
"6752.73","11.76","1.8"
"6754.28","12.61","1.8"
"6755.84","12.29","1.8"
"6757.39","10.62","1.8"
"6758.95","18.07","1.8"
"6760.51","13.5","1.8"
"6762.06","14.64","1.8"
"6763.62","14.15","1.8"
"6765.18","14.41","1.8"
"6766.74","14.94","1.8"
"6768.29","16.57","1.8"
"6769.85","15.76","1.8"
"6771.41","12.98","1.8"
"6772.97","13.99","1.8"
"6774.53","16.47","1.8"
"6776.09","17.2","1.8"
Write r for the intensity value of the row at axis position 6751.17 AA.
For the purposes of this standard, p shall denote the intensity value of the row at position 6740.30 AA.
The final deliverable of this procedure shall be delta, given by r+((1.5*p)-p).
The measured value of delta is 17.3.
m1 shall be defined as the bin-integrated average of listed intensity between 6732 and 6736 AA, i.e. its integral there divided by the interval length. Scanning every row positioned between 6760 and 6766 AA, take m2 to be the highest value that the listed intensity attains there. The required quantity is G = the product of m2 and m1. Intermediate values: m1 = 13.4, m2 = 14.64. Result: 196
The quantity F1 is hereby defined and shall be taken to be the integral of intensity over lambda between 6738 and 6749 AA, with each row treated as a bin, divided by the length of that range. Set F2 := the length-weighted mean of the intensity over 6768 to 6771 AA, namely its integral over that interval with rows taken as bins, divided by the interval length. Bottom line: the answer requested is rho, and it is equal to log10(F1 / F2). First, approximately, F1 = 12.6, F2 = 15.7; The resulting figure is -0.09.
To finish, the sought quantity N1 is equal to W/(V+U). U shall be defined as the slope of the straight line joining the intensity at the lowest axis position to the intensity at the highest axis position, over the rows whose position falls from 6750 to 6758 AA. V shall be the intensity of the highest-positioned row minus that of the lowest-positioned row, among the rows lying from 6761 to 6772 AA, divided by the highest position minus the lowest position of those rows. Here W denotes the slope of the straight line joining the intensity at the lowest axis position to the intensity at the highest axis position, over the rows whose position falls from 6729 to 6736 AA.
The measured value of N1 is -0.65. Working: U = -0.4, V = -0.2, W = 0.4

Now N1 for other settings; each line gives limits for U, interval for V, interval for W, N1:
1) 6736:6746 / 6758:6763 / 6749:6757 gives 0.08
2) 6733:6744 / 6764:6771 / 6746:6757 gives -1.16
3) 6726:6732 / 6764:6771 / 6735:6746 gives -0.43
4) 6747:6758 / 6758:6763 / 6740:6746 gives -0.46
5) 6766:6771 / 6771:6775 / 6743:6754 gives 0.05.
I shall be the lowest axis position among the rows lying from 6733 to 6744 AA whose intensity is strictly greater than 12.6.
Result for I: 6735.65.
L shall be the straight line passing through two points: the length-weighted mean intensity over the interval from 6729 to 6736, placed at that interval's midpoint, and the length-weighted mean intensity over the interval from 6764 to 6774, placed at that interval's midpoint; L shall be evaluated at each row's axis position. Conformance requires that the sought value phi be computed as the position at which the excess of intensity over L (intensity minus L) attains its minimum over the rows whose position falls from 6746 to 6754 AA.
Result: 6752.73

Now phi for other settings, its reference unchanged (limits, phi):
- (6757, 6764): 6757.39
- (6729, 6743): 6740.30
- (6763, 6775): 6771.41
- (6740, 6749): 6740.30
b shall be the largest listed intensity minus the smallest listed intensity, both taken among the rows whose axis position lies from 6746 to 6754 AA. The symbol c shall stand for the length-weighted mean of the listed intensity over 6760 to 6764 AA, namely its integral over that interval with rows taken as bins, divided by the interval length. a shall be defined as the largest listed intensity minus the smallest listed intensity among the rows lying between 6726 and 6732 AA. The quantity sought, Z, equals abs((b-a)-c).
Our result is 12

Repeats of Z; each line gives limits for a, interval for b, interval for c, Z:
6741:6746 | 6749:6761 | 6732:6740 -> 8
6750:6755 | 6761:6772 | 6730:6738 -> 11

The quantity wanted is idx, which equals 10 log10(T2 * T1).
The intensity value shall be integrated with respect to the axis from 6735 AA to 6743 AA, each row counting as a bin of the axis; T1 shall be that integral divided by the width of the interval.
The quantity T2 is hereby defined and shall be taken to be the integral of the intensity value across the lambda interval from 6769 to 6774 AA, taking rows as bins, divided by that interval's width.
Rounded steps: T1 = 12.3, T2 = 14.4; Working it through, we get 22.5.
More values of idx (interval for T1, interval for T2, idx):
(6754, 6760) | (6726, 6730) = 22.6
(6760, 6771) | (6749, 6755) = 22.7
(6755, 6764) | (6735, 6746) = 22.3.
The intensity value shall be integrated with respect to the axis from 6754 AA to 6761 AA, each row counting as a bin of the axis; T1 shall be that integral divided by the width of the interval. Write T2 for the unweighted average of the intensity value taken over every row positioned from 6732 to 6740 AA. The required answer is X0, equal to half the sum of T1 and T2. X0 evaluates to 13.5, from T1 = 13.5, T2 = 13.6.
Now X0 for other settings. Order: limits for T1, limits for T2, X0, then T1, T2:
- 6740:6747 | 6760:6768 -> 12.9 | 11.4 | 14.3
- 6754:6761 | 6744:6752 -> 13.8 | 13.5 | 14.1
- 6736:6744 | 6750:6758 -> 11.8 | 11.6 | 12.1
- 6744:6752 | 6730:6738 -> 13.9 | 14.0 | 13.7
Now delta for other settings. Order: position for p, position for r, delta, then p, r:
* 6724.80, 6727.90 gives 21.8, 14.24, 14.7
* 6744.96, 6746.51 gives 20.7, 12.41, 14.54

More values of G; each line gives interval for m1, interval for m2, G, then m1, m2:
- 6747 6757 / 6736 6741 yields 188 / 13.3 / 14.1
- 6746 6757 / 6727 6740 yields 224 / 13.4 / 16.7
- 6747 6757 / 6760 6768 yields 199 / 13.3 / 14.94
